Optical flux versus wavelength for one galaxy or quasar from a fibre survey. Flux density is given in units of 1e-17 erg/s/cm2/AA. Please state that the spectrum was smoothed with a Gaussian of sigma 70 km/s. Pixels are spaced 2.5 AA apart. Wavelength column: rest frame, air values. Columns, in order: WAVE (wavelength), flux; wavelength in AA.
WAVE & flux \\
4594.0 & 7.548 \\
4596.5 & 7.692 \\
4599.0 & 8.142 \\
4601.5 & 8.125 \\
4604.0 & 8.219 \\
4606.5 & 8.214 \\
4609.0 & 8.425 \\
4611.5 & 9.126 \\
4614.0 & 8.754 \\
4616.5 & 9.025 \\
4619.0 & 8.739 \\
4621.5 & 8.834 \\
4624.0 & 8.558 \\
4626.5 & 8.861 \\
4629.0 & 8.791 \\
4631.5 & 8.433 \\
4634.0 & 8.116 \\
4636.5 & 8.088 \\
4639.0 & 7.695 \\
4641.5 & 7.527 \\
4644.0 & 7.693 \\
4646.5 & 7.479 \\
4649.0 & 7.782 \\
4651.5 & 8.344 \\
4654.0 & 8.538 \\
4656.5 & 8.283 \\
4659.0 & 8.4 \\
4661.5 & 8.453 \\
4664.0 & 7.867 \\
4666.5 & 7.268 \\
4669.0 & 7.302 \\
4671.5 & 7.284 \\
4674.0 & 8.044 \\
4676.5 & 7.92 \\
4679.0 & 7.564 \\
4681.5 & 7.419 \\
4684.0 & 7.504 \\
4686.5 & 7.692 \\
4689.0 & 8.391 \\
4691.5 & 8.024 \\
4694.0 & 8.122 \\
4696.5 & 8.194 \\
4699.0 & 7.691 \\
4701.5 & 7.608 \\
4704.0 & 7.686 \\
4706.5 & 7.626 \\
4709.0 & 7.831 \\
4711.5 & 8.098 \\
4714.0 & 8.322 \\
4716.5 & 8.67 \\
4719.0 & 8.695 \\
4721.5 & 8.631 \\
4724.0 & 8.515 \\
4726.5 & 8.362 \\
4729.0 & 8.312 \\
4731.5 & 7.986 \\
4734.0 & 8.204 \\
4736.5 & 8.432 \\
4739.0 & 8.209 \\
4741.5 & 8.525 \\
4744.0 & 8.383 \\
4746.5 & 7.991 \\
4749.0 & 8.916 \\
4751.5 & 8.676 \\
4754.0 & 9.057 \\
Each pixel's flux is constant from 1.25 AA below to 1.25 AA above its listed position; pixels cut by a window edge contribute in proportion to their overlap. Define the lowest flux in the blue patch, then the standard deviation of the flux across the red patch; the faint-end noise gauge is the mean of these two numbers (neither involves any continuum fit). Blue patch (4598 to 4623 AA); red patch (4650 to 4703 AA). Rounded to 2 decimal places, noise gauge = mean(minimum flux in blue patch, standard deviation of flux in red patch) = 4.27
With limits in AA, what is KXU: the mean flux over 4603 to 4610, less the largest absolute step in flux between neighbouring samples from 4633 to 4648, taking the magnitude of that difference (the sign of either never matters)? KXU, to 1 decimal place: 7.9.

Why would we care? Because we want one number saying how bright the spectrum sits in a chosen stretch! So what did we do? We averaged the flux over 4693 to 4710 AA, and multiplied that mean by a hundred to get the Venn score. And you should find 782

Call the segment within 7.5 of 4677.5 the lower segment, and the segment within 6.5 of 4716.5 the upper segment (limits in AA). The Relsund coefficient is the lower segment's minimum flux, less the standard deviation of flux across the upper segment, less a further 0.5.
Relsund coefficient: 6.5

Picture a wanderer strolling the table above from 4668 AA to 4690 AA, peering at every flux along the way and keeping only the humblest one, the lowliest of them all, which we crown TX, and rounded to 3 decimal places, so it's 7.284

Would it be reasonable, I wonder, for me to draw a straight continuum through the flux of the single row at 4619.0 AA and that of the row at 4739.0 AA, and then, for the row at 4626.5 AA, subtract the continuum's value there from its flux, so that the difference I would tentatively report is 0.16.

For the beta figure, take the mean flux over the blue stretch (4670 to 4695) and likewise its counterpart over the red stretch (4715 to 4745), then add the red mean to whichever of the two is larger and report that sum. 16.8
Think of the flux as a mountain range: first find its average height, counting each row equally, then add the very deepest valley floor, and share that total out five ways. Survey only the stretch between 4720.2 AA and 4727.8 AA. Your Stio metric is 3.37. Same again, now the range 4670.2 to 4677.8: 3.01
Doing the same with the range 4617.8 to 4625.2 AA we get 3.45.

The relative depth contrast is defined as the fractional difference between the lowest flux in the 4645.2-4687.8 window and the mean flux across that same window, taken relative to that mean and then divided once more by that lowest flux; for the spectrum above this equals -0.0099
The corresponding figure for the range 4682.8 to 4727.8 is -0.0097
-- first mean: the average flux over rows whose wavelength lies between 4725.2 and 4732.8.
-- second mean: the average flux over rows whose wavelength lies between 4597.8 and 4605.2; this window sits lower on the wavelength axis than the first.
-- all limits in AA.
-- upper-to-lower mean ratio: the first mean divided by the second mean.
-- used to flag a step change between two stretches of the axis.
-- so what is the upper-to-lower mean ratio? 1.01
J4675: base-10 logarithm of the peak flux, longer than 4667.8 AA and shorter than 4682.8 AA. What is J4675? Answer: 0.905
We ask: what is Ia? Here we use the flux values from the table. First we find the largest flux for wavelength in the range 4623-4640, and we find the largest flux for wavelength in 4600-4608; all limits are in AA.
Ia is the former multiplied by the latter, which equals 72.8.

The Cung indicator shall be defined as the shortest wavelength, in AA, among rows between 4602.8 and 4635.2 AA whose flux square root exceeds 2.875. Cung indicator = 4609.0 AA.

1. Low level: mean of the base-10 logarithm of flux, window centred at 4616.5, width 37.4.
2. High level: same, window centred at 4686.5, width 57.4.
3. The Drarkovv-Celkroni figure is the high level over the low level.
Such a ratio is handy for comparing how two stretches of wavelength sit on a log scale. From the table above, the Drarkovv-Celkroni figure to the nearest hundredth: 0.96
